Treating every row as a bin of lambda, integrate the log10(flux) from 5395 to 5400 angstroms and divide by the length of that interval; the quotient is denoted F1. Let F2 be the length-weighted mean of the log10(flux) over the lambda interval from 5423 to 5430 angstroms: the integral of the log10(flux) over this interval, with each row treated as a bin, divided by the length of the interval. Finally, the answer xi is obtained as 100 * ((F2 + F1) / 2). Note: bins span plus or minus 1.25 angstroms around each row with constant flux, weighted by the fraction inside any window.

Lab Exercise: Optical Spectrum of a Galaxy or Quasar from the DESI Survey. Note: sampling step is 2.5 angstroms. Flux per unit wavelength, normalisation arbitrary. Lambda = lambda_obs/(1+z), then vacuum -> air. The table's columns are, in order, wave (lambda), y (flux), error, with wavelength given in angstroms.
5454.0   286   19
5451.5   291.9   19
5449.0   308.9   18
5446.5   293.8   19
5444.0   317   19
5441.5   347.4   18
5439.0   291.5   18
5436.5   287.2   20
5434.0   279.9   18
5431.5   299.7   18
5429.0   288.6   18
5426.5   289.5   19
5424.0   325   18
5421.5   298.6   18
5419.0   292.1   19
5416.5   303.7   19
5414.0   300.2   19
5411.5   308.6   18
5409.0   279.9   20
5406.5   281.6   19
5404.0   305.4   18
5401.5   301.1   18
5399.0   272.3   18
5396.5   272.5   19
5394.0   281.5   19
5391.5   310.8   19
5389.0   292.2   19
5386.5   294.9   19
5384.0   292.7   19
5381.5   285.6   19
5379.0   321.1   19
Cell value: 245.7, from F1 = 2.44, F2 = 2.48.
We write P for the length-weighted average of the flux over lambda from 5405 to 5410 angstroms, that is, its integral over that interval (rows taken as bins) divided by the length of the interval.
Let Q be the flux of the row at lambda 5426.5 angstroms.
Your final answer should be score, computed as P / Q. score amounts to 0.97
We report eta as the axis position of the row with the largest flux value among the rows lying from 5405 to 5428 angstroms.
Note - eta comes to 5424.0 angstroms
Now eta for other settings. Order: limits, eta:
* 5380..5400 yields 5391.5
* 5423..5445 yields 5441.5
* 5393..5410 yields 5404.0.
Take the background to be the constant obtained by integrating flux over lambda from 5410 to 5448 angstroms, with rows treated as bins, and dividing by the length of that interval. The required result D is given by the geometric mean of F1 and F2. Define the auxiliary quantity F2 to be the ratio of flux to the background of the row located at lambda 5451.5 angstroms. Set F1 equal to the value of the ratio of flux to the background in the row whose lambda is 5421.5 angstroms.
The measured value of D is 0.98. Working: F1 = 0.99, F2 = 0.97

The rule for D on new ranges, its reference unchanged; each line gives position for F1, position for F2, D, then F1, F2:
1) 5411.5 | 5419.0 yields 1.00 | 1.02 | 0.97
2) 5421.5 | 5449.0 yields 1.01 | 0.99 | 1.02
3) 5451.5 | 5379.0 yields 1.02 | 0.97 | 1.07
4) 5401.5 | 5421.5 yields 0.99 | 1.00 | 0.99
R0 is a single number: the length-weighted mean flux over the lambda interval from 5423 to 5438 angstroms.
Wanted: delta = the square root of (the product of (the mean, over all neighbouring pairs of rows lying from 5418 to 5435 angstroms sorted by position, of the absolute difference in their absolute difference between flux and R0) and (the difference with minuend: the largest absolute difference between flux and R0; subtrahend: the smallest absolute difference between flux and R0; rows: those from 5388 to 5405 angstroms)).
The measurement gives 14.6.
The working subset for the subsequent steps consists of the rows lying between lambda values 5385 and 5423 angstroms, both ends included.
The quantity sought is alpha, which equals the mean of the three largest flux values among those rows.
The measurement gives 308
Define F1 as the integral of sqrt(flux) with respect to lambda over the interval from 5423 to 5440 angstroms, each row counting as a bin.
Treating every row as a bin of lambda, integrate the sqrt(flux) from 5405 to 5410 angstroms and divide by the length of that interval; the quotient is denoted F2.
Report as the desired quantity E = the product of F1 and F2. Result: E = 4894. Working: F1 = 291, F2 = 16.8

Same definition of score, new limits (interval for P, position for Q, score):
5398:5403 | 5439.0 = 0.99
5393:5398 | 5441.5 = 0.80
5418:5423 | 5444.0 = 0.94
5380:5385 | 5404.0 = 0.95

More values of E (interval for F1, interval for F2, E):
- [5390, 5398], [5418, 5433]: 2345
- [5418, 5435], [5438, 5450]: 5168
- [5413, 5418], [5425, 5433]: 1487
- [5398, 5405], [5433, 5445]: 2091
